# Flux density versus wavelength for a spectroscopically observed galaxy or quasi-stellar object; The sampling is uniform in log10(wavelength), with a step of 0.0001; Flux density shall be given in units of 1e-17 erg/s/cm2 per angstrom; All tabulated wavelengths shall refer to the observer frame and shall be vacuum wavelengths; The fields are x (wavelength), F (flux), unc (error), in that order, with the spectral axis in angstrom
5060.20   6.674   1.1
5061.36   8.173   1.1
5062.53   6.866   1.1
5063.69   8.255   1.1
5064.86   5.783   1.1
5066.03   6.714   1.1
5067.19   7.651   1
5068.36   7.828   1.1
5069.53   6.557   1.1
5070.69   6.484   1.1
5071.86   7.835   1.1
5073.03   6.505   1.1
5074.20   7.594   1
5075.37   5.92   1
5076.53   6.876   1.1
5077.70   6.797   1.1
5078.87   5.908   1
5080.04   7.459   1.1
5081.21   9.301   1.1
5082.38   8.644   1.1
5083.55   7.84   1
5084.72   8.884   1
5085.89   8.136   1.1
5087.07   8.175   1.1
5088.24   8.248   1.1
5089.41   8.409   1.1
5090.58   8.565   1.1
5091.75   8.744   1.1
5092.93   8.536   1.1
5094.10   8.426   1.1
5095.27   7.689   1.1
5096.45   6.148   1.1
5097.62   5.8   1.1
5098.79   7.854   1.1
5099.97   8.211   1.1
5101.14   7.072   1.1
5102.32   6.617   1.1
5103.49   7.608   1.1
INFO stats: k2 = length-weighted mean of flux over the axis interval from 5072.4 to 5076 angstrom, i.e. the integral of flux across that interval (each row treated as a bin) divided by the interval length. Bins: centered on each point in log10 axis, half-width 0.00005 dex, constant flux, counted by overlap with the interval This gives 6.70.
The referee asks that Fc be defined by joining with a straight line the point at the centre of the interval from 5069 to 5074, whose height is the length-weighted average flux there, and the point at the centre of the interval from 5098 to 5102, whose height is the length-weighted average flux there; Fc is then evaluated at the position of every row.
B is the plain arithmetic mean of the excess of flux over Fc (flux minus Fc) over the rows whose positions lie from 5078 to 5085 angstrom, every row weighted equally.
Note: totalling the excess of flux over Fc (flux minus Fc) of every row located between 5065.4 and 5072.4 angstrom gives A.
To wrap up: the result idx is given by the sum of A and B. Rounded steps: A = 2.0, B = 0.9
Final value 3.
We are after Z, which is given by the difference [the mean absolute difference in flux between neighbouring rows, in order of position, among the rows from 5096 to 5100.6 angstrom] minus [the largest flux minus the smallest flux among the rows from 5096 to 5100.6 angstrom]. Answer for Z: -1.5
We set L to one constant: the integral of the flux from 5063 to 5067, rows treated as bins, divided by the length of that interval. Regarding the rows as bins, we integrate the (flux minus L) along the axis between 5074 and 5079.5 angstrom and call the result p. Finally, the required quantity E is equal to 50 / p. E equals -21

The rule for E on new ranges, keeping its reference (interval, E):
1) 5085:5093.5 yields 4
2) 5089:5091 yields 17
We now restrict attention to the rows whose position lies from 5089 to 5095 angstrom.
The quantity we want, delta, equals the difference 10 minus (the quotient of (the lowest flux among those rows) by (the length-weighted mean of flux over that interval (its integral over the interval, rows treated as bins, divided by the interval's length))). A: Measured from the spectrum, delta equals 9.01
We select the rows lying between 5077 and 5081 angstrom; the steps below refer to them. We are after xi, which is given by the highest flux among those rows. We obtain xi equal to 7.459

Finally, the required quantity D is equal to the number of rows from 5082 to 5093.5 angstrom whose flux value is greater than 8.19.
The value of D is 7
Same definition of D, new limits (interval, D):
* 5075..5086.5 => 3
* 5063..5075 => 1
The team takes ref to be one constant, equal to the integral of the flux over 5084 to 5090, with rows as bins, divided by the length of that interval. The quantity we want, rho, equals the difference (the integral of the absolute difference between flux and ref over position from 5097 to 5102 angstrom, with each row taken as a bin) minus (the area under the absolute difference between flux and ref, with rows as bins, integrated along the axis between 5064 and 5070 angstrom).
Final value -2.5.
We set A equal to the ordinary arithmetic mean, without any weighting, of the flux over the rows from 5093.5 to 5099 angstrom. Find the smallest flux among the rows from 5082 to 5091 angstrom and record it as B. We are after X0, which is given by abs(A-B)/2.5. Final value 0.26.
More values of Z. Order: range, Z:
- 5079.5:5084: -0.7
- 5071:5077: -0.7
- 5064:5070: -1.2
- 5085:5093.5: -0.5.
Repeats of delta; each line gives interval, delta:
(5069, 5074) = 9.06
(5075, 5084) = 9.20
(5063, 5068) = 9.19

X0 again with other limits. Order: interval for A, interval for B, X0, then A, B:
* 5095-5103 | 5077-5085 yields 0.46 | 7.1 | 5.908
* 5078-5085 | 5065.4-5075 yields 0.61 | 8.0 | 6.484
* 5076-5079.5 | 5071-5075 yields 0.01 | 6.5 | 6.505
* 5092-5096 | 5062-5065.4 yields 0.97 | 8.2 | 5.783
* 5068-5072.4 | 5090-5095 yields 0.50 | 7.2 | 8.426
